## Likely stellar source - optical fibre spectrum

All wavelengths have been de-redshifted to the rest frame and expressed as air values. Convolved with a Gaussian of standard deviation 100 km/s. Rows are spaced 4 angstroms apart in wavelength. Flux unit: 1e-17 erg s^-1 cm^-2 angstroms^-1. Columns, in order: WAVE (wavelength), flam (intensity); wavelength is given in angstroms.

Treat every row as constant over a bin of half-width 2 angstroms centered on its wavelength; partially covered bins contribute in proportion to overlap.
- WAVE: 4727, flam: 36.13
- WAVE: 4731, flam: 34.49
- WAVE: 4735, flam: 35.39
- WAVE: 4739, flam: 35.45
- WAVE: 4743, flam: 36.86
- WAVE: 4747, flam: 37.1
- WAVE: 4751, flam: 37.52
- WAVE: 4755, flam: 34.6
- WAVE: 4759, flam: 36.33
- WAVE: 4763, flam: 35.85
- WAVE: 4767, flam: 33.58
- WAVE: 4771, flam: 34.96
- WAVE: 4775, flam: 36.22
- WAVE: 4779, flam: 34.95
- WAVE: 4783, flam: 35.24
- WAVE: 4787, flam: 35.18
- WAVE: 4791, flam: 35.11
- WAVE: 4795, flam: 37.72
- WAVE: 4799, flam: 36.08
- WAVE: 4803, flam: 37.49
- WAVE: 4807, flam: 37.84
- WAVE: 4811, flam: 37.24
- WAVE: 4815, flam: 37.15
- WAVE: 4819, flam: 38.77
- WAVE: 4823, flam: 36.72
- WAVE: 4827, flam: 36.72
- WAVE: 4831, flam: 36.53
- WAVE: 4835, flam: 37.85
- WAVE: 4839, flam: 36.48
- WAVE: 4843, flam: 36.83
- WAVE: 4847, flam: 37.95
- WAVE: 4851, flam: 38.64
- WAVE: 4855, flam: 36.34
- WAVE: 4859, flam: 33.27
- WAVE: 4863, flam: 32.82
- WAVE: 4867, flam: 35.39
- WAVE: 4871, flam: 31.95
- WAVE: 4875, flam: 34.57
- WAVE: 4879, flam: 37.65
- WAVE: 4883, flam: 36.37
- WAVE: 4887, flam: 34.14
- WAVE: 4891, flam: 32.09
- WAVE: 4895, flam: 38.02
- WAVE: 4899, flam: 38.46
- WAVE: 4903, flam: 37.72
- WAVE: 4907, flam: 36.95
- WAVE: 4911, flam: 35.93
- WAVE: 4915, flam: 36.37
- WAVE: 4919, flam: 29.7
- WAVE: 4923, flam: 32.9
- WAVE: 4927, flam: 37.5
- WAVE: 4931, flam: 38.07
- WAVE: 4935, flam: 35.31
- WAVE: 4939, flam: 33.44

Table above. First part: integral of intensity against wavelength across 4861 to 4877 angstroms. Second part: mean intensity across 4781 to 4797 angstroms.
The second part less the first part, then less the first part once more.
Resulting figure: -1042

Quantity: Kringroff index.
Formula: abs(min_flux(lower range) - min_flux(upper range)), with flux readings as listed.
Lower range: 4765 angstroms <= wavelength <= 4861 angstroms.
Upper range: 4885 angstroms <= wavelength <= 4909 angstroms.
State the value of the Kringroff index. 1.2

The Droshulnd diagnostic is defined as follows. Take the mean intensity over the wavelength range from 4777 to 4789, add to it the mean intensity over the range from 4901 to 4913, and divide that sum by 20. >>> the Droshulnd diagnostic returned 3.60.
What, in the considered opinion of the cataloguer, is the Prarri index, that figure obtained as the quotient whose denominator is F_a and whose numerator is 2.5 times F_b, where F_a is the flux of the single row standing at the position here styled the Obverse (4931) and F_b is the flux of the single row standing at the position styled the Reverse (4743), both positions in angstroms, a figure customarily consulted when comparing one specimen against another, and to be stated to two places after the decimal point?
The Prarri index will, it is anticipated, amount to 2.42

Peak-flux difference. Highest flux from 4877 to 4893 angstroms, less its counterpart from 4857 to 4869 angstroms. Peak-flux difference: 2.3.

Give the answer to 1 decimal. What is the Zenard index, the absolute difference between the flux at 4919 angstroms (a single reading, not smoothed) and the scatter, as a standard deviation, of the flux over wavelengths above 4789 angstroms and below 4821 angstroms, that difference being 28.6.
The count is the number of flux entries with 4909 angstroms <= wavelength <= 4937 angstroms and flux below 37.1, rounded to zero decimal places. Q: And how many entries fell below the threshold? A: 5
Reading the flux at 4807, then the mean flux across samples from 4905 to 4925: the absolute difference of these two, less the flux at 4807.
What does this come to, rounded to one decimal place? -34.4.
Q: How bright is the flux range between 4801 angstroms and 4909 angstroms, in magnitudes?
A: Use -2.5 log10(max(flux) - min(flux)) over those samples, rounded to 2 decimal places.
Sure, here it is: -2.08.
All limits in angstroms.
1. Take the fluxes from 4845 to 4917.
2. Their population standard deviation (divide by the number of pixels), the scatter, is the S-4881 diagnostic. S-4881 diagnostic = 2.1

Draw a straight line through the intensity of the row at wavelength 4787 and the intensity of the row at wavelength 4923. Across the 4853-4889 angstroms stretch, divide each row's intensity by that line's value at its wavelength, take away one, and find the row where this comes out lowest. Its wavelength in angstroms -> 4871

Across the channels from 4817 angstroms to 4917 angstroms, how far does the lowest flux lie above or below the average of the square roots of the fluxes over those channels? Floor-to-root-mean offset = 26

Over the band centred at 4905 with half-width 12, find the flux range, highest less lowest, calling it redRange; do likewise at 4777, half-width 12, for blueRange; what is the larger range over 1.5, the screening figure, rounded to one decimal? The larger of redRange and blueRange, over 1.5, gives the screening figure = 1.8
